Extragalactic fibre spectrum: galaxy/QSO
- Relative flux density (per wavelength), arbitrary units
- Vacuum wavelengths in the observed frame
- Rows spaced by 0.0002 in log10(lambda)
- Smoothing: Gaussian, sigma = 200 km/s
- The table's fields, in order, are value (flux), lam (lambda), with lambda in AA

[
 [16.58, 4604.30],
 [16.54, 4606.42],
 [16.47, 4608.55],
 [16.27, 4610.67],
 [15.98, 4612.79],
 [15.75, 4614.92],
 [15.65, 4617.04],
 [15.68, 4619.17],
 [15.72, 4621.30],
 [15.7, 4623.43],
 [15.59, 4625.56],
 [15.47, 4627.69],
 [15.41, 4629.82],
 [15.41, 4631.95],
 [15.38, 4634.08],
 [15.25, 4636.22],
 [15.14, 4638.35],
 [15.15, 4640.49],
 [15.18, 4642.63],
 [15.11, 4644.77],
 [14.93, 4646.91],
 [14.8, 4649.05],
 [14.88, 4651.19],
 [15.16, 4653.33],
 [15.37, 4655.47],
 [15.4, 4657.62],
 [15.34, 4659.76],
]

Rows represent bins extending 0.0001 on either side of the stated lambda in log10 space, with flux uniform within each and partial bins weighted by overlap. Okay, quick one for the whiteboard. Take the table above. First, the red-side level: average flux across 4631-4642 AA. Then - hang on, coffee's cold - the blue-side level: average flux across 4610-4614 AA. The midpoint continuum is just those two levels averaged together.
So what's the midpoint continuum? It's 15.7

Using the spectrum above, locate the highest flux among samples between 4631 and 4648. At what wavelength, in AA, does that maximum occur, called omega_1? 4631.95 AA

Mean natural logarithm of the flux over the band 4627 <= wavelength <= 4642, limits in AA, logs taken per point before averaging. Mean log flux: 2.73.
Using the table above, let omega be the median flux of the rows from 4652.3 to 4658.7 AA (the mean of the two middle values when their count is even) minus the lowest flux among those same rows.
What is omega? 0.21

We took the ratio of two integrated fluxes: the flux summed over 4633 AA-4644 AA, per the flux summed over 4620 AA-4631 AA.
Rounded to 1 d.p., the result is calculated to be 1.0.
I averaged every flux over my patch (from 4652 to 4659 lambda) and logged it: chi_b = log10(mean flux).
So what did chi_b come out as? 1.185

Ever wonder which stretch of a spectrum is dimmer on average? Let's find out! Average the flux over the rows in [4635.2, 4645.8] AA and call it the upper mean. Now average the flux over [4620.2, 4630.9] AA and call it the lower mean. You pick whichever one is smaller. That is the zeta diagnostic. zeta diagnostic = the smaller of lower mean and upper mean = 15.2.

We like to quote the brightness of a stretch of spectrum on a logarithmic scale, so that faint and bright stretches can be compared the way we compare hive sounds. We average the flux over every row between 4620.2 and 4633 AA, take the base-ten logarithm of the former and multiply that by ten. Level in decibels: 11.9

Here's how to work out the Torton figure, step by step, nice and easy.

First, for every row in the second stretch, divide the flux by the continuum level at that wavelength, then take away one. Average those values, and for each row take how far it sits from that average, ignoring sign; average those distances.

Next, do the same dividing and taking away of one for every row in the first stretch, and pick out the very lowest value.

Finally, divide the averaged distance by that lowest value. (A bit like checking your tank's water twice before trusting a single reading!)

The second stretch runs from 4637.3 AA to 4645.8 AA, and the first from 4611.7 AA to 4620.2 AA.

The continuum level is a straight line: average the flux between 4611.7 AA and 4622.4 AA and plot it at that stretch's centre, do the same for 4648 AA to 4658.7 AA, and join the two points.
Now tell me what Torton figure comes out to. -0.4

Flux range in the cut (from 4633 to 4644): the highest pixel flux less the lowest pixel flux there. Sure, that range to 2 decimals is 0.24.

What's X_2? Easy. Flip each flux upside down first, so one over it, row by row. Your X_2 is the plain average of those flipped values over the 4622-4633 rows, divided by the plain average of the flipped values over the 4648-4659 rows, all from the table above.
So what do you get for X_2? 0.97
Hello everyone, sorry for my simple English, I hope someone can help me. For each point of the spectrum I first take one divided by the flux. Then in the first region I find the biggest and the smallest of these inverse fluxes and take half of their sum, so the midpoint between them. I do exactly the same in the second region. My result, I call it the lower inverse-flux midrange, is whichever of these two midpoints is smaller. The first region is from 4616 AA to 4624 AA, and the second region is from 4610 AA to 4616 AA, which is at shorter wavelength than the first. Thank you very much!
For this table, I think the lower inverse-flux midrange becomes 0.0625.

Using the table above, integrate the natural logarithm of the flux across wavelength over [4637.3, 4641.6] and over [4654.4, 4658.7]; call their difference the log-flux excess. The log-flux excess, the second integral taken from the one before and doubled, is -0.2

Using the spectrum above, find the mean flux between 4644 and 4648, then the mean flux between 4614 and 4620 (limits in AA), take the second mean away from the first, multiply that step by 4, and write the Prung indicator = -2.7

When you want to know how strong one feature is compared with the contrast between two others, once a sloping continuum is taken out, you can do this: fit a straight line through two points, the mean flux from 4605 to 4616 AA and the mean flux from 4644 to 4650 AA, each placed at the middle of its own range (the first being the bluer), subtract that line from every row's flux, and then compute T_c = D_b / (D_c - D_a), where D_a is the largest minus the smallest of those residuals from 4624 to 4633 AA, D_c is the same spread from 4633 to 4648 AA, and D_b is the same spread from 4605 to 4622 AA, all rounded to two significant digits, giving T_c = 5.0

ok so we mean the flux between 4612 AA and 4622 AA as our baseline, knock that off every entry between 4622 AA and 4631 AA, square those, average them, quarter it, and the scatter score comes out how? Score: 0.01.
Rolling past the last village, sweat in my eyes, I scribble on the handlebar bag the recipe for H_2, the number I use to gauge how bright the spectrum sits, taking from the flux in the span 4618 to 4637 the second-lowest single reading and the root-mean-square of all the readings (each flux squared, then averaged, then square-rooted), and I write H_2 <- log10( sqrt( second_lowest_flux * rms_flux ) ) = 1.189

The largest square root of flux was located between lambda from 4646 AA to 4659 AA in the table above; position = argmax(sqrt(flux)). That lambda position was 4657.62 AA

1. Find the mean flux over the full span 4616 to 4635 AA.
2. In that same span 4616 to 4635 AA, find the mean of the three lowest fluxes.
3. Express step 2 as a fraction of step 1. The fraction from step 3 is 0.990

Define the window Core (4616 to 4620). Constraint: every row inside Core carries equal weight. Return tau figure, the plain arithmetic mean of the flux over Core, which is 15.7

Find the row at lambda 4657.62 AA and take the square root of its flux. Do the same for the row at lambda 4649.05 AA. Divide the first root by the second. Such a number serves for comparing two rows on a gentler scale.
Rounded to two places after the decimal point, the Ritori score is 1.02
